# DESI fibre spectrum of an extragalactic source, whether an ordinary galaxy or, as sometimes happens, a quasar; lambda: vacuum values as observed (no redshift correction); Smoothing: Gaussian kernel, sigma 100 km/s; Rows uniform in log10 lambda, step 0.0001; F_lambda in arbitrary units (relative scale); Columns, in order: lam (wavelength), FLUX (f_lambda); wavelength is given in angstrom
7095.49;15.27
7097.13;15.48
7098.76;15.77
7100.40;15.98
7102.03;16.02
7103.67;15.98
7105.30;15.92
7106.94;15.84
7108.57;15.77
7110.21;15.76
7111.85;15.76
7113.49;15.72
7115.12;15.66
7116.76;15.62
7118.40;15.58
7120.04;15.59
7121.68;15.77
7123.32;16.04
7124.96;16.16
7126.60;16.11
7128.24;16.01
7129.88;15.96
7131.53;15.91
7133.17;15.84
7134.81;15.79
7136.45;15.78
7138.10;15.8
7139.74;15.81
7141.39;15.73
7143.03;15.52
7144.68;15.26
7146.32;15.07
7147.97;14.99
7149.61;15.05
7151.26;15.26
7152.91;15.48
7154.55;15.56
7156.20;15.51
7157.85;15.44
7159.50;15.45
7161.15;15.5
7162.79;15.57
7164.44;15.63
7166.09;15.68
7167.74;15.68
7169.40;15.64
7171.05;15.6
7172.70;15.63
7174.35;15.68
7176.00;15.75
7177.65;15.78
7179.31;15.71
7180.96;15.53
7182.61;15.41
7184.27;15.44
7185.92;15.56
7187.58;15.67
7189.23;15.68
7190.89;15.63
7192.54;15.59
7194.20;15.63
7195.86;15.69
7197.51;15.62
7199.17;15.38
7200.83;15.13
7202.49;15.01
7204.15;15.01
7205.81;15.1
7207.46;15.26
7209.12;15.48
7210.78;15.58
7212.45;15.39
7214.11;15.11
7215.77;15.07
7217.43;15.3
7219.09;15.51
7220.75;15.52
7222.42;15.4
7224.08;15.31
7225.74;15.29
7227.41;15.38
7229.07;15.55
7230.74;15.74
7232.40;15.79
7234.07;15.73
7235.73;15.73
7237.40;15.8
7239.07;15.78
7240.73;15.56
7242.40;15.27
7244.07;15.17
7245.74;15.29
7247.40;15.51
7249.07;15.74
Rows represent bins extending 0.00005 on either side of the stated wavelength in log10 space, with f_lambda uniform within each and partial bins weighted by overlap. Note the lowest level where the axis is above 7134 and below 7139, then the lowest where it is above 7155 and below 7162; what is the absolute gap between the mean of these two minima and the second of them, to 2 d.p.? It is 0.17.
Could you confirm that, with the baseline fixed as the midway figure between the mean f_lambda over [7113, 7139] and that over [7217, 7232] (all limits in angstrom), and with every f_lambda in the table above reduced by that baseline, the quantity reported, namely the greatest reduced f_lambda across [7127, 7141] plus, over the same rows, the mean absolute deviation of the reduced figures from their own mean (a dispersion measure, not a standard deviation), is 0.4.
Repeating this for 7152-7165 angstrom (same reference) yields 0.0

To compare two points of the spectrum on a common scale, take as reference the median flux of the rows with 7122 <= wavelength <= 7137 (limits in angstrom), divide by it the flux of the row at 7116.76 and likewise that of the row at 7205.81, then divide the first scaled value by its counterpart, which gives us 1.03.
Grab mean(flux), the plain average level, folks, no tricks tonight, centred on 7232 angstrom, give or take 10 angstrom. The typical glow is 15.59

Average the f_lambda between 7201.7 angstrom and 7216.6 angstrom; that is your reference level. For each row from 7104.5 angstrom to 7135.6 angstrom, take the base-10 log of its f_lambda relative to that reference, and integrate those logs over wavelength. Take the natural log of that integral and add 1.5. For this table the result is 0.9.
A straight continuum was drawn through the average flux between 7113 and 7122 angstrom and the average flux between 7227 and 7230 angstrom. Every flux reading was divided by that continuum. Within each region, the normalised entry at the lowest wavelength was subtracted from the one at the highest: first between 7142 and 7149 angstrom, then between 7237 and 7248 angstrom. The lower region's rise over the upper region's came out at 1.9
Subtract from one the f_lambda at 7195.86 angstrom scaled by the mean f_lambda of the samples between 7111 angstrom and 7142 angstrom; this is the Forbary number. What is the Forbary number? 0.008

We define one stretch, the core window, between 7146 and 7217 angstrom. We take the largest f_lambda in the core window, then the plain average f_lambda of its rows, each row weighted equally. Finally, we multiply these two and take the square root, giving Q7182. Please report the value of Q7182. 15.6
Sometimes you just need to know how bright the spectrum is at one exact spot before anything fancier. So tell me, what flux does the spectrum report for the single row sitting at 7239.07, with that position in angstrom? 15.78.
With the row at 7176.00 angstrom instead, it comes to 15.75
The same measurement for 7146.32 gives 15.07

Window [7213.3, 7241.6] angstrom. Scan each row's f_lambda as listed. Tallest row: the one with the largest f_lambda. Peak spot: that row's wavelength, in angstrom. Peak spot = 7237.40 angstrom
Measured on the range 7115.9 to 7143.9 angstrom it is 7124.96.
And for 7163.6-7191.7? 7177.65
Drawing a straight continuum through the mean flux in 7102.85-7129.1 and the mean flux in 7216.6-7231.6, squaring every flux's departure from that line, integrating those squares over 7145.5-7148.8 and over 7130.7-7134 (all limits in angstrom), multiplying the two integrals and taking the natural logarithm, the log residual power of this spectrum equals -3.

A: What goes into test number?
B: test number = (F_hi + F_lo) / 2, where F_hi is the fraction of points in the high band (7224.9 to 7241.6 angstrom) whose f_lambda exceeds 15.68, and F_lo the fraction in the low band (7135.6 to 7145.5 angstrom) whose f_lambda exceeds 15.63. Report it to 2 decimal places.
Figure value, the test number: 0.63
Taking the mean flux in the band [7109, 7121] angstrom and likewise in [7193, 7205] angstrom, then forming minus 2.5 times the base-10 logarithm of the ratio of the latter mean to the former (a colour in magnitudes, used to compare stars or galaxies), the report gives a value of 0.022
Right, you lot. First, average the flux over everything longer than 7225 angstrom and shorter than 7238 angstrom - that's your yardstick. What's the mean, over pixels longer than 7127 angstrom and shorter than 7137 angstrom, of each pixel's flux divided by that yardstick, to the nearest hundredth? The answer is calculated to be 1.02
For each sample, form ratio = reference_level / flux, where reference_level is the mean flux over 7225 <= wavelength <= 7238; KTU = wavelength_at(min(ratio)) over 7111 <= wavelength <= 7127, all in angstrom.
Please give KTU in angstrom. 7124.96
